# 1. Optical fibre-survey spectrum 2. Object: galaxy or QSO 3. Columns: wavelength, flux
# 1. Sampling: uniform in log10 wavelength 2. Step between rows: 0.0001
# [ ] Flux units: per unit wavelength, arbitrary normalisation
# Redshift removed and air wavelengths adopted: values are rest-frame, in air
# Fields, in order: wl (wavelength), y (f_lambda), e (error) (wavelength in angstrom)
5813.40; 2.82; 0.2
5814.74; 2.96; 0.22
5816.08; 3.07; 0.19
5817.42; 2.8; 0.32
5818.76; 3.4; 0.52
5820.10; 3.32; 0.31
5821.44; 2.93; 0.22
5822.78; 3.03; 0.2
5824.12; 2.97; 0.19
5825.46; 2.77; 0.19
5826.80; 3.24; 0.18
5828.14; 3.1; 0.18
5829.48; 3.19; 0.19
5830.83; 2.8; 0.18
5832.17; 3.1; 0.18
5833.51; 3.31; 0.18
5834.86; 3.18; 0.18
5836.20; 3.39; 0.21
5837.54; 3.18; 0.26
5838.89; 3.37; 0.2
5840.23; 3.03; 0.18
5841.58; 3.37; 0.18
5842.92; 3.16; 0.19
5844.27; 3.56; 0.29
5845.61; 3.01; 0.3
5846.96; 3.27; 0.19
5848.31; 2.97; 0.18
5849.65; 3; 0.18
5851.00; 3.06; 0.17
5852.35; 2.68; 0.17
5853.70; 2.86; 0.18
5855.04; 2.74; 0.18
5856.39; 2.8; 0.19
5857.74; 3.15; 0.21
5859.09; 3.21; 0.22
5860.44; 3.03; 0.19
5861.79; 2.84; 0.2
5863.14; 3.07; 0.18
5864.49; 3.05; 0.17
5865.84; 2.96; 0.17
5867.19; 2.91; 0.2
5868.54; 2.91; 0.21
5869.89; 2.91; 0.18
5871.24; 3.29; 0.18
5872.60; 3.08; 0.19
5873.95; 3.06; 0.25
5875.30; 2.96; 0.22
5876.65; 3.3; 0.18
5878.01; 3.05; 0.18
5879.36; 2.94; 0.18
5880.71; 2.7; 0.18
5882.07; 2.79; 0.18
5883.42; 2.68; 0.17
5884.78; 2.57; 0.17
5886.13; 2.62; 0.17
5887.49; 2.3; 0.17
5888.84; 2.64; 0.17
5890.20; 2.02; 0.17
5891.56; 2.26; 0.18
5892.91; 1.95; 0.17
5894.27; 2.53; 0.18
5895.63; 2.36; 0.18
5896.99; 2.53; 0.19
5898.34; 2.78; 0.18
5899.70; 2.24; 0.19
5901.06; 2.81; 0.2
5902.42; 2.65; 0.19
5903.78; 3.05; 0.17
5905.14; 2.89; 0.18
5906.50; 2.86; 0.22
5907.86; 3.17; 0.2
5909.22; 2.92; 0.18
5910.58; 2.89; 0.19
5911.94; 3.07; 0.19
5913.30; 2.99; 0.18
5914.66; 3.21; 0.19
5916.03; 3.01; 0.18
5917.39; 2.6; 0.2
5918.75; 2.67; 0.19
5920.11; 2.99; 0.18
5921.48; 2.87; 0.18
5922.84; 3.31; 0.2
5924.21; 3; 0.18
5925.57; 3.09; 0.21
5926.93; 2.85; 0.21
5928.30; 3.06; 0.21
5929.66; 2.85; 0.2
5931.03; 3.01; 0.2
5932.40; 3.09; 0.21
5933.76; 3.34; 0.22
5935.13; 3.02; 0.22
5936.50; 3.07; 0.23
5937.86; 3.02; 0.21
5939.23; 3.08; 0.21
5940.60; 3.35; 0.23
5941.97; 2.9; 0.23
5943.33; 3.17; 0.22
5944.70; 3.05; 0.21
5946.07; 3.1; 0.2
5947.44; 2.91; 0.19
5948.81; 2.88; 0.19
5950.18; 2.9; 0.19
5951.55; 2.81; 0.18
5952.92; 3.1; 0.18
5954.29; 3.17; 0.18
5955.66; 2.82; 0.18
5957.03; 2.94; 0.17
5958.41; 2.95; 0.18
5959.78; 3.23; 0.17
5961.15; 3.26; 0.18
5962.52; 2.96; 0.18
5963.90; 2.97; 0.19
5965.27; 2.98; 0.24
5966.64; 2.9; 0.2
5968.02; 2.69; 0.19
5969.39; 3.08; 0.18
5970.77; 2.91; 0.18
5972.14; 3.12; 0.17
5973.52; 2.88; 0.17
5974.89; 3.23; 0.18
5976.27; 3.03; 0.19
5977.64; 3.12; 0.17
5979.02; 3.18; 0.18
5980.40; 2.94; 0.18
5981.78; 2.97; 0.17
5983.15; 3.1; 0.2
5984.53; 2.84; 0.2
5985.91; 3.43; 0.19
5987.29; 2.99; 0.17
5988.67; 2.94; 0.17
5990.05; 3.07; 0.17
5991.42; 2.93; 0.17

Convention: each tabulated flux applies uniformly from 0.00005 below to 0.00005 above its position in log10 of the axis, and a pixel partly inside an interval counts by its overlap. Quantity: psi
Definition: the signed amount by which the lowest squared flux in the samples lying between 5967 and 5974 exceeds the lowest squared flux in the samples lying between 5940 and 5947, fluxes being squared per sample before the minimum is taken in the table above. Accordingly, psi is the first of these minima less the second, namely -1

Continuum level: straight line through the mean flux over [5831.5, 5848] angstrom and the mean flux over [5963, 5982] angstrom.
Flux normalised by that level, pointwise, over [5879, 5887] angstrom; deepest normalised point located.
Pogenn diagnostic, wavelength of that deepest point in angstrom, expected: 5884.78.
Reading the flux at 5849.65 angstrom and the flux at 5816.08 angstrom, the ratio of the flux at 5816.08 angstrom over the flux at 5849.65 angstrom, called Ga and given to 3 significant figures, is 1.02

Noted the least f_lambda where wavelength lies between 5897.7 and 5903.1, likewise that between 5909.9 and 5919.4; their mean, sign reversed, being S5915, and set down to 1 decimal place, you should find -2.4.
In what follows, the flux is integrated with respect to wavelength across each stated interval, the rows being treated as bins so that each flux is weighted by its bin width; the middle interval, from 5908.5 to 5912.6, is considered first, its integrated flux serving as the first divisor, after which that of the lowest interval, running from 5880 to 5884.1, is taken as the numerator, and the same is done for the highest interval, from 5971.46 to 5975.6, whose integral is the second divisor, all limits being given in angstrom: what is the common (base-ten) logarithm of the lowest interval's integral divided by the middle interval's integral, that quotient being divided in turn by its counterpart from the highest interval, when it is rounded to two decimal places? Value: -1.14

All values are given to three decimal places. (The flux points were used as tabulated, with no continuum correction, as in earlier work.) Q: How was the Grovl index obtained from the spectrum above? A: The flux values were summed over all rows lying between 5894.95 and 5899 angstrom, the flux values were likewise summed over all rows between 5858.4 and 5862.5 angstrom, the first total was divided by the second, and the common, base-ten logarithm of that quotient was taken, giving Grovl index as -0.073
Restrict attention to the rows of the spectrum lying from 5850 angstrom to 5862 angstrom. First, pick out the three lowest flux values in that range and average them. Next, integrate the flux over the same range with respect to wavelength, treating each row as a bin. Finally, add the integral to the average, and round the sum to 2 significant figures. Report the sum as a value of 38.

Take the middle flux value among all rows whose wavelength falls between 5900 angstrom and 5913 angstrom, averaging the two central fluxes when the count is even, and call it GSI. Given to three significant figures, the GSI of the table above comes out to 2.89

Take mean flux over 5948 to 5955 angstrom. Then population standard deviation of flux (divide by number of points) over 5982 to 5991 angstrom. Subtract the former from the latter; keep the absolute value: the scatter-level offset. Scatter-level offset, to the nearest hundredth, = 2.79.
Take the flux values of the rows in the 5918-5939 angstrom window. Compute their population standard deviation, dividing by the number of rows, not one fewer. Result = 0.16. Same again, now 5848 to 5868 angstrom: 0.14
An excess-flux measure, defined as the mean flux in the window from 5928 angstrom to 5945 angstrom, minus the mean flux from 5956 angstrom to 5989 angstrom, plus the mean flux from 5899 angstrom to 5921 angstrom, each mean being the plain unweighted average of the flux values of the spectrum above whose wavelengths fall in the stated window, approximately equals 2.93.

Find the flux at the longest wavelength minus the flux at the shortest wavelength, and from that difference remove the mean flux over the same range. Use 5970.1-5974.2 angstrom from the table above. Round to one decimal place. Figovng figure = -3.0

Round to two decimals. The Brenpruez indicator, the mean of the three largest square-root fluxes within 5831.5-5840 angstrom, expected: 1.83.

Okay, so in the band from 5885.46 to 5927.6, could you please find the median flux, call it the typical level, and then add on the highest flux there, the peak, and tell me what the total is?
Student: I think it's 6.2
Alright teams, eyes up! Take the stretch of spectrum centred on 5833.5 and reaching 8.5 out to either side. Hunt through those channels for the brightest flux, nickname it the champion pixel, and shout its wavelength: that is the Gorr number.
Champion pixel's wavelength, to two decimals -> 5836.20 angstrom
